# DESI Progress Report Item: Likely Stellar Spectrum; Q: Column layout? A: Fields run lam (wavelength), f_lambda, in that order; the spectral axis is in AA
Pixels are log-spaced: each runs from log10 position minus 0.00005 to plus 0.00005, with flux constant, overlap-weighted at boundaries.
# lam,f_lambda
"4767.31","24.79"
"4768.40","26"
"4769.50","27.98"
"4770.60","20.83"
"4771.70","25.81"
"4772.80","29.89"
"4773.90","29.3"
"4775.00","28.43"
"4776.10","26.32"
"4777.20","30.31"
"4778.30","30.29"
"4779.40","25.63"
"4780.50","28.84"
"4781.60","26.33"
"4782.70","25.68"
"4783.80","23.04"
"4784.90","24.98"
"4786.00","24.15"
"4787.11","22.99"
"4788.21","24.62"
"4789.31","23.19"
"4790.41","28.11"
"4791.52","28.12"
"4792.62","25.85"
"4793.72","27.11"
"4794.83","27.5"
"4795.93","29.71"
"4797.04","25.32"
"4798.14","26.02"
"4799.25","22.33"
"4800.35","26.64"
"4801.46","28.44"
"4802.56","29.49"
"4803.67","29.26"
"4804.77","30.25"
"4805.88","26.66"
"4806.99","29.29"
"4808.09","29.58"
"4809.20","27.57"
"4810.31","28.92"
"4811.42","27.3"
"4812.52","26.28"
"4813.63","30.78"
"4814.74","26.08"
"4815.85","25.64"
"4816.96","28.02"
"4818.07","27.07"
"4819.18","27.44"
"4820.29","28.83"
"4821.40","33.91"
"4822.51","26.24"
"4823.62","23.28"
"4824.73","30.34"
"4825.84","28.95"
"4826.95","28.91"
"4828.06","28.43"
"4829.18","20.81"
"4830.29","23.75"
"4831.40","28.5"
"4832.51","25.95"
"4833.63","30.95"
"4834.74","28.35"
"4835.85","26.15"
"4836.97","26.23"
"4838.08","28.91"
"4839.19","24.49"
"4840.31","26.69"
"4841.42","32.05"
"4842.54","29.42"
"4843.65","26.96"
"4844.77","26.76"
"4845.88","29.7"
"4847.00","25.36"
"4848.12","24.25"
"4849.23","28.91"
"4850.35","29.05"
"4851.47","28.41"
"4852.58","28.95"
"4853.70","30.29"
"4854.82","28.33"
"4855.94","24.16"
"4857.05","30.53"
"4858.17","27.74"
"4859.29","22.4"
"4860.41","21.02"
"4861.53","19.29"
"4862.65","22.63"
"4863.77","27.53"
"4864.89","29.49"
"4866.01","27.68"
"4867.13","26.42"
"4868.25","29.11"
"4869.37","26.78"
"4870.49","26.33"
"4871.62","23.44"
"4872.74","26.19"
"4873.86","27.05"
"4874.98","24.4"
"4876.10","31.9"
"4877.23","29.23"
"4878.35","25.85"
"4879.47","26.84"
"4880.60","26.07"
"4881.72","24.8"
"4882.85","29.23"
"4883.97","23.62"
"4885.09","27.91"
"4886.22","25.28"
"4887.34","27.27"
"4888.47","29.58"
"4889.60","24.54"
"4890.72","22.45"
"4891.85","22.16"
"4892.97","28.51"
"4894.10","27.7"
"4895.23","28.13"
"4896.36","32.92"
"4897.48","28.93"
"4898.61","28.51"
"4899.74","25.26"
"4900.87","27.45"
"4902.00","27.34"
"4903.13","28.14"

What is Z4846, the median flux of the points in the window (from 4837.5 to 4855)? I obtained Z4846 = 28.7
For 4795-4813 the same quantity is 28.0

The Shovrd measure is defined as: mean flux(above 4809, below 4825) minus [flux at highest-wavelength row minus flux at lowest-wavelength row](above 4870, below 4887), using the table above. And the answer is 28.9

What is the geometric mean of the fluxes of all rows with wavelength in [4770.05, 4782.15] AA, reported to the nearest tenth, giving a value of 27.3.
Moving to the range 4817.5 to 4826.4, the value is 28.1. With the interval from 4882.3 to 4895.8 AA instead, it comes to 26.2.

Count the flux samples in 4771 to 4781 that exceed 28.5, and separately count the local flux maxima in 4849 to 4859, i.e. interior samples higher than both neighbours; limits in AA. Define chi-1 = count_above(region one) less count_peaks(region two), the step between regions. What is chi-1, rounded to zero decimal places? 2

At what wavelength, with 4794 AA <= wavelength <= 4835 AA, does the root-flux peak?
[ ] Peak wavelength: 4821.40 AA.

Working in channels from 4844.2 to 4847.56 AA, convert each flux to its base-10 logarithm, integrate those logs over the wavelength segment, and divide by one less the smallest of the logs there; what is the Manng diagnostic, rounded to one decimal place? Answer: -11.9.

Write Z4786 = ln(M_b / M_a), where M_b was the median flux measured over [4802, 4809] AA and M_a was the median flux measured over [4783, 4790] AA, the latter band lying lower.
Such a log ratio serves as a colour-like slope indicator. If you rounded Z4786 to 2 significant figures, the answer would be 0.22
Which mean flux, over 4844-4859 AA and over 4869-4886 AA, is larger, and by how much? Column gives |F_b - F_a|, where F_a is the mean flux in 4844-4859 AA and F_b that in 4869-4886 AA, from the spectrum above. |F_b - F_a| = 1.2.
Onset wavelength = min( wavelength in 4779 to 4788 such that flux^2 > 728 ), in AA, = 4780.50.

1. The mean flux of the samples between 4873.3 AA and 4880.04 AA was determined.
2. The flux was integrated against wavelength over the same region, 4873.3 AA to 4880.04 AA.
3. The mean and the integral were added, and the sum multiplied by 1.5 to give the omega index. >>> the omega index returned 320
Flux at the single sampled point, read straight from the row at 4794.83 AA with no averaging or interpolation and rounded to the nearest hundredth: 27.50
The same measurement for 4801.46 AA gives 28.44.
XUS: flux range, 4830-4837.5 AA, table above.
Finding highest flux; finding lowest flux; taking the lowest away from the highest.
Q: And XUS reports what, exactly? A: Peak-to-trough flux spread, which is 7.2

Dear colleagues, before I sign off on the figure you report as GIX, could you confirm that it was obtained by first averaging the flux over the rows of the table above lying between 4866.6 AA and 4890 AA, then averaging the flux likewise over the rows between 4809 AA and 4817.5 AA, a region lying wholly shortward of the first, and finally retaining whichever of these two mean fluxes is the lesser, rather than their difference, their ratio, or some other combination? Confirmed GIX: 26.8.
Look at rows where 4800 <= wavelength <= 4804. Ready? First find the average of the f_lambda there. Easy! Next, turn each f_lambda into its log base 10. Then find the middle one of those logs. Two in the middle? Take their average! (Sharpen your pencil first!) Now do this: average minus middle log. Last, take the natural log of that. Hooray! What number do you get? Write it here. 3.30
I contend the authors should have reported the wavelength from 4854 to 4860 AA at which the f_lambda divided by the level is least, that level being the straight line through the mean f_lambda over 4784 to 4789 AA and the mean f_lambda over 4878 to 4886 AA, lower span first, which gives 4859.29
